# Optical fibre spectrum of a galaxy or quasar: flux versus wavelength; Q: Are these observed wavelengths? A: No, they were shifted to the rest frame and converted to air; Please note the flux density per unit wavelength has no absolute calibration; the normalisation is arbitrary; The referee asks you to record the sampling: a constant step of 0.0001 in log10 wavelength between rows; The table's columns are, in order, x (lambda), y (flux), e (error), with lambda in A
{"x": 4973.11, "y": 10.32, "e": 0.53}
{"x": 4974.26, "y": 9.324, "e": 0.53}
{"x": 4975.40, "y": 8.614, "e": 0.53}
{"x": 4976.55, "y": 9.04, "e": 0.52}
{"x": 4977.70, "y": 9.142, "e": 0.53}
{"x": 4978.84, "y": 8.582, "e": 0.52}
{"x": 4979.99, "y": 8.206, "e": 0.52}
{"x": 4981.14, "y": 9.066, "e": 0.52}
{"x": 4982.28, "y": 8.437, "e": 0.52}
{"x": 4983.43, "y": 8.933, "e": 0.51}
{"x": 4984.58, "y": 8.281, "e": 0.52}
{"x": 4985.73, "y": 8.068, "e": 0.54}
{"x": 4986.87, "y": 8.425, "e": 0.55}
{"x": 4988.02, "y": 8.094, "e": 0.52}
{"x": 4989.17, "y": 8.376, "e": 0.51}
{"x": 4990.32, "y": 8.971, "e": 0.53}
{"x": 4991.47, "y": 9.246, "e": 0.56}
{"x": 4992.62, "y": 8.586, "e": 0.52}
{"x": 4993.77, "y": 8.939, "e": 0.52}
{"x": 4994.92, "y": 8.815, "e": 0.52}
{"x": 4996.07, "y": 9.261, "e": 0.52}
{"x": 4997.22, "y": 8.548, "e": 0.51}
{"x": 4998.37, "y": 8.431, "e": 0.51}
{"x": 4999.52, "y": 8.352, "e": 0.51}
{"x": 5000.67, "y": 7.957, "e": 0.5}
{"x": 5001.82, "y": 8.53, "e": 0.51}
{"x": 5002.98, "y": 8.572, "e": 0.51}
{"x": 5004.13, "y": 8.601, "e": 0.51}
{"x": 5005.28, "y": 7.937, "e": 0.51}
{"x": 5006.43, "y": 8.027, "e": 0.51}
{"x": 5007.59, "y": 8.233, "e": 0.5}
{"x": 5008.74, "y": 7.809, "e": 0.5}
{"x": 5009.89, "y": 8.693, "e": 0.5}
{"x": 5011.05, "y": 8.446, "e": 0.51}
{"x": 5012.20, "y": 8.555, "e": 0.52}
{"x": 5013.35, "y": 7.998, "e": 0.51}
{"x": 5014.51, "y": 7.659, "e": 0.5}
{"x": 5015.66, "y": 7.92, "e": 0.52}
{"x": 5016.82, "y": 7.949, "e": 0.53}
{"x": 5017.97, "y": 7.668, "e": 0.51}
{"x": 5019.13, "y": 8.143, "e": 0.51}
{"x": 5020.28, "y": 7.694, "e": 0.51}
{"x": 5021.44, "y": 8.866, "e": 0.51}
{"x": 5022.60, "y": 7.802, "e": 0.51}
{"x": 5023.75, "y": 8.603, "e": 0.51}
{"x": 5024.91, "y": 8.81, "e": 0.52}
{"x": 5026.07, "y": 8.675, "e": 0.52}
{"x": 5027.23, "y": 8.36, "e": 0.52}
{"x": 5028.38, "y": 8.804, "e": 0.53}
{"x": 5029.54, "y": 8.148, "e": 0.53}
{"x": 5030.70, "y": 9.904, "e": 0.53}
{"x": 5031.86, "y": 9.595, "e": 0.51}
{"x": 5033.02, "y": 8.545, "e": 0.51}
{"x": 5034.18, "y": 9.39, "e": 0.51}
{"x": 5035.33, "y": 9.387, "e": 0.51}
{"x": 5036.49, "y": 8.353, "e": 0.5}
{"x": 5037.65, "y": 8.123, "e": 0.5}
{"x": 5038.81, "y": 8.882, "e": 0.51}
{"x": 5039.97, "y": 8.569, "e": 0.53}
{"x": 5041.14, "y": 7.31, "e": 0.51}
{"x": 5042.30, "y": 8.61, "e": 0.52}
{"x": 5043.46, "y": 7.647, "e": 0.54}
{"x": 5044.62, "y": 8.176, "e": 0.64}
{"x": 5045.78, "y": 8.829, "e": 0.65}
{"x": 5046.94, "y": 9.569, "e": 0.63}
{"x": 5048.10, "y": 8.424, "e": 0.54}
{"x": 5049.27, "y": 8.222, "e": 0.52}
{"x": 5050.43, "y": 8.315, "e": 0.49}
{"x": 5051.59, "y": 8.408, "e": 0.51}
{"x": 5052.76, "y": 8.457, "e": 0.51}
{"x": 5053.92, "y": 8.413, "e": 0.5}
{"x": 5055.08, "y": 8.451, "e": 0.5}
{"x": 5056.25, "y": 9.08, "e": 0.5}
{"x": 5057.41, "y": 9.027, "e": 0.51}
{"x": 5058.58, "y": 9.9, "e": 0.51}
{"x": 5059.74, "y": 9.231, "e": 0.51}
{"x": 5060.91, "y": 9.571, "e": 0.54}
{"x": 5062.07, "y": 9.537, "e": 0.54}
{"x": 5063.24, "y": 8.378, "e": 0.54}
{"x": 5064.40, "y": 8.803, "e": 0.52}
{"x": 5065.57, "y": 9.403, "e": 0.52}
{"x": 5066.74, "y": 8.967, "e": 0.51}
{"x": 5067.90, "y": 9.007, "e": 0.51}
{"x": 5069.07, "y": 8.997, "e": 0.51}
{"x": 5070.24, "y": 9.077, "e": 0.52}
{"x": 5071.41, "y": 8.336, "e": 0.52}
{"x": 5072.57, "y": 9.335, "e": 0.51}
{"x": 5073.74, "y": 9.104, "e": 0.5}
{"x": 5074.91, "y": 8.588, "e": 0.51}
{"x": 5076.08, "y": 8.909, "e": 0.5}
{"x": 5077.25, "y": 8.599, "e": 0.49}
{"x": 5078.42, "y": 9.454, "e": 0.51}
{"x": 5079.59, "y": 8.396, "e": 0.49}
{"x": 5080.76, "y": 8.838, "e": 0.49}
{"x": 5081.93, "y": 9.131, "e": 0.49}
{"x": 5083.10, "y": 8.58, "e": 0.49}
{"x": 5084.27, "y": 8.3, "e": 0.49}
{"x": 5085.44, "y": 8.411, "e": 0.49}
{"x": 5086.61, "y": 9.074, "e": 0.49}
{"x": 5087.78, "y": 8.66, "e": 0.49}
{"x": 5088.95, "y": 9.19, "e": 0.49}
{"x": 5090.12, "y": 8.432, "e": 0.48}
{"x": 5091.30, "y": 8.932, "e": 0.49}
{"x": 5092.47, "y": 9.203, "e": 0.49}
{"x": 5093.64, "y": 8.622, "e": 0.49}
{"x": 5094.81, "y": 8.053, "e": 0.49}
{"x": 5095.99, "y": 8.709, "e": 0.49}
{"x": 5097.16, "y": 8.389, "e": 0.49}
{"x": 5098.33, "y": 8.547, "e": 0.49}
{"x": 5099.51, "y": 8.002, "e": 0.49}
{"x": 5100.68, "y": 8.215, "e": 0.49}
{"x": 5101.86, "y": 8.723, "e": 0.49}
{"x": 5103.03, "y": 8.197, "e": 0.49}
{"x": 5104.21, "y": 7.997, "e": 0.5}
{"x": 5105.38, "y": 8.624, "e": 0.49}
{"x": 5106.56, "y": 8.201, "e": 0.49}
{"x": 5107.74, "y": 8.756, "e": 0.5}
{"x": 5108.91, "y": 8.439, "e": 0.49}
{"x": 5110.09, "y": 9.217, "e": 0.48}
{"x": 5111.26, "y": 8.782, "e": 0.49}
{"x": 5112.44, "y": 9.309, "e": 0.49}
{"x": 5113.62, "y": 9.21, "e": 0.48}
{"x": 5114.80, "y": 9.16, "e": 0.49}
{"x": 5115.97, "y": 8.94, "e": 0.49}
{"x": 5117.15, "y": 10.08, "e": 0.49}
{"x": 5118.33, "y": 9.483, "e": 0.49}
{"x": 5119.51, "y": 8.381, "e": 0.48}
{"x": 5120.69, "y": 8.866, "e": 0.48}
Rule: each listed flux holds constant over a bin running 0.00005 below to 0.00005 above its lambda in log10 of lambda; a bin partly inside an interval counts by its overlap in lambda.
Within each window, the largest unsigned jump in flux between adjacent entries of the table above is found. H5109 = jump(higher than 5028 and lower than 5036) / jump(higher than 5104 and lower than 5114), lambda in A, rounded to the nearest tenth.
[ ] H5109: 2.3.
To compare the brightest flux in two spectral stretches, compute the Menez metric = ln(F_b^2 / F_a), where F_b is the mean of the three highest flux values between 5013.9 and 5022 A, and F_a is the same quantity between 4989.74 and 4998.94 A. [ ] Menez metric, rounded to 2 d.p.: 2.02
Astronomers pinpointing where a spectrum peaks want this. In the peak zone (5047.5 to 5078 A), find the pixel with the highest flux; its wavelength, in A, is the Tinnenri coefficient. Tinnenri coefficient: 5058.58 A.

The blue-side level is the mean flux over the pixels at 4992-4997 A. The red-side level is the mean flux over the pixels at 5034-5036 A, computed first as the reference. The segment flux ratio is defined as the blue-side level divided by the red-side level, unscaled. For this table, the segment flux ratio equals 0.95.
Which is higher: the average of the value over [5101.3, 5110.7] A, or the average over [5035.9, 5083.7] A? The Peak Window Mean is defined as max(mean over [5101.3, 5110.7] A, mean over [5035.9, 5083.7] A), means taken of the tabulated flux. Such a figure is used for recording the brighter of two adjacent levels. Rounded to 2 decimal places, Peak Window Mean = 8.76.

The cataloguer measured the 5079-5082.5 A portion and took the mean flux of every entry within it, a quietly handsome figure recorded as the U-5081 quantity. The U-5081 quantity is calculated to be 8.79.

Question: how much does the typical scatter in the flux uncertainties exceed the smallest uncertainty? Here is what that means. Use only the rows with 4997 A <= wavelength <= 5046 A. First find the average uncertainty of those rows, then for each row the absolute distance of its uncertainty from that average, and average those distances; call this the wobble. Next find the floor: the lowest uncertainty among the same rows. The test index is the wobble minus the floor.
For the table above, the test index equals -0.485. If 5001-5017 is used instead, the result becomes -0.494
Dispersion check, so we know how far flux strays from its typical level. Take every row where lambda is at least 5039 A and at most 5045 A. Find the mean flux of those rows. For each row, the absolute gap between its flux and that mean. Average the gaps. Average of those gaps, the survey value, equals 0.47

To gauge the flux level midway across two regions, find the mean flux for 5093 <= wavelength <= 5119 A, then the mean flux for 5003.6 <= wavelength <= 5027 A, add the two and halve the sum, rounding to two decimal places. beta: 8.46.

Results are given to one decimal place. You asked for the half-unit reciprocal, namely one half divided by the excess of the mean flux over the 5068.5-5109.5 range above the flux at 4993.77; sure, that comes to -1.8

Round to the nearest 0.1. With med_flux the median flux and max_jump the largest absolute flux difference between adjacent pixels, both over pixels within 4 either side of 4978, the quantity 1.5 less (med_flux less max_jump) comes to -6.7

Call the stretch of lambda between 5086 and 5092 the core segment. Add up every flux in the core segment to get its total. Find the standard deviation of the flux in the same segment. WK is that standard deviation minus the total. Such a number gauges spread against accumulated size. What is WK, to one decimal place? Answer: -44.0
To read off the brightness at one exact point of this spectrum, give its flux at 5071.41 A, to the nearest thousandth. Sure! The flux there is 8.336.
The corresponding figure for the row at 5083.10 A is 8.580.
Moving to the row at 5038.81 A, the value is 8.882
